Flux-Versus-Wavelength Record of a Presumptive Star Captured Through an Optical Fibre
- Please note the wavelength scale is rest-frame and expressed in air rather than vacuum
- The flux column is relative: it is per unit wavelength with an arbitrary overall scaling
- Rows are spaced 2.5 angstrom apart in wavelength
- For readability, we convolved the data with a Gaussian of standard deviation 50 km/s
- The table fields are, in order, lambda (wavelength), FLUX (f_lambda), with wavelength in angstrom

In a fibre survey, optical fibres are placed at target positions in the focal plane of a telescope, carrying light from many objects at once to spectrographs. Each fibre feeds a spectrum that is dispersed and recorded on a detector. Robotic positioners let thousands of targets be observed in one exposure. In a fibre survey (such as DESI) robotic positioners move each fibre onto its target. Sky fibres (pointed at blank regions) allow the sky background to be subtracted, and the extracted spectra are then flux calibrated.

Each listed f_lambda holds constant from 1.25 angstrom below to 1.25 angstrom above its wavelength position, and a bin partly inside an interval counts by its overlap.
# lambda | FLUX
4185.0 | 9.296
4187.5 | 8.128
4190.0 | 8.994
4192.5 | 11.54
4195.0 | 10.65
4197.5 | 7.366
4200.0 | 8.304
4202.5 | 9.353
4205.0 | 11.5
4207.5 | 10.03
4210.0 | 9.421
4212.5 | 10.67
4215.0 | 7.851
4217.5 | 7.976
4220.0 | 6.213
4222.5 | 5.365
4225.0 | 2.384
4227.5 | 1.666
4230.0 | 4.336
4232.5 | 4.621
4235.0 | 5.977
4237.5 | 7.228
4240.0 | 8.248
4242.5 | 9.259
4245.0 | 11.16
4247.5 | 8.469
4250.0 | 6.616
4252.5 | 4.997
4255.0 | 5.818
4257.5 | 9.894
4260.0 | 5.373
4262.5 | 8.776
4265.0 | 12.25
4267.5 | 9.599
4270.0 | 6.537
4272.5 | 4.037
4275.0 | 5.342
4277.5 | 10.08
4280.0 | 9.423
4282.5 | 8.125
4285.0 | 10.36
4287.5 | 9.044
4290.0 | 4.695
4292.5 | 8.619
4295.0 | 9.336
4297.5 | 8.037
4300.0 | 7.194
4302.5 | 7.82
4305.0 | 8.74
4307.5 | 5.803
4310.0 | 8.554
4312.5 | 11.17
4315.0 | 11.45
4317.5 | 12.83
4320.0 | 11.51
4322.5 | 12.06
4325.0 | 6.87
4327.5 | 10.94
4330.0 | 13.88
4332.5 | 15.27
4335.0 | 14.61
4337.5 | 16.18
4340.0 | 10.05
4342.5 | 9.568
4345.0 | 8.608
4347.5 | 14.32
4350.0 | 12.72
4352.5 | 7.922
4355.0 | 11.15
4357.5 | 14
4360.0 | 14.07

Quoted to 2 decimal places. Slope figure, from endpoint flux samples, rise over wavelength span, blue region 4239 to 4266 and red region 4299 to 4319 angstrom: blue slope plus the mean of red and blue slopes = 0.40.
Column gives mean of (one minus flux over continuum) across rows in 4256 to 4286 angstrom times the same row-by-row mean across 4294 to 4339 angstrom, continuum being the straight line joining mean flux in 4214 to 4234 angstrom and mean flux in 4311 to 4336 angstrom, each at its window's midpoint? 0.000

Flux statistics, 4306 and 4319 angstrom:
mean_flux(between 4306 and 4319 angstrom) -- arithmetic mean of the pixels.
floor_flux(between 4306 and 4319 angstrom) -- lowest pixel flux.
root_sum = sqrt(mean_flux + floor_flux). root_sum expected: 4.0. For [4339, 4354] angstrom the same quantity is 4.3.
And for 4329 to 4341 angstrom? 4.9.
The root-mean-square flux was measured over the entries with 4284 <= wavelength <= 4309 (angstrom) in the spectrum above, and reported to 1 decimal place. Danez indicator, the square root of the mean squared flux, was 8.1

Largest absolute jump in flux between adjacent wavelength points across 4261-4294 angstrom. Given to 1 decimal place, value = 4.7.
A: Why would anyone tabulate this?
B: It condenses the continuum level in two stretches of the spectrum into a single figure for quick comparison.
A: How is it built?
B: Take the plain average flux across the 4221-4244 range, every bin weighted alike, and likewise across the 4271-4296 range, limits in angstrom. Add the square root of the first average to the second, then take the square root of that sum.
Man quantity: 3.2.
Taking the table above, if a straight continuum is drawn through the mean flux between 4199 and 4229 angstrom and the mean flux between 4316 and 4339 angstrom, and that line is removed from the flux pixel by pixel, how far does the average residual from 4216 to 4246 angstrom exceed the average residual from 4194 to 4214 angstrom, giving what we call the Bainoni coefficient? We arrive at -4.7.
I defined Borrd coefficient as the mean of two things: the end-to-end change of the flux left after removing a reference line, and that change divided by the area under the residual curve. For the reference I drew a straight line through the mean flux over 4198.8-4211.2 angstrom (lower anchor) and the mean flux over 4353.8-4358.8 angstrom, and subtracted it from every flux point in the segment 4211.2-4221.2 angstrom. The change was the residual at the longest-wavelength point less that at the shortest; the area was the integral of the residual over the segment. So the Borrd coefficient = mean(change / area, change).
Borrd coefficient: -2.2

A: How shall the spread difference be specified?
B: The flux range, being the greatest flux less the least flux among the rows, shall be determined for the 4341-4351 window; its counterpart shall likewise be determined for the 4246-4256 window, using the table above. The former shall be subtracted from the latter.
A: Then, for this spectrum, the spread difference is -2.2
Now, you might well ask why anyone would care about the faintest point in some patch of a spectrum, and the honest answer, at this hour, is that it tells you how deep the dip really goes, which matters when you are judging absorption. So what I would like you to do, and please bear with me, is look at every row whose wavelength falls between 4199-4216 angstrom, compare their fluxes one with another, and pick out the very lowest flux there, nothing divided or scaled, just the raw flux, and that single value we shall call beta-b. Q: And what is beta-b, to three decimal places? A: 7.851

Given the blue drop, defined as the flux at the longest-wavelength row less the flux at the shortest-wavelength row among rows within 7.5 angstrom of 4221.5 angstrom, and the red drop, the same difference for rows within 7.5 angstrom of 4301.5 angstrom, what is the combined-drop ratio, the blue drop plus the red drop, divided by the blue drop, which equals 1.6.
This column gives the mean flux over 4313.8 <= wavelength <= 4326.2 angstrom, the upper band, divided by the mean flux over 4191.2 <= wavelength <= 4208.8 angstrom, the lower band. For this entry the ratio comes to 1.1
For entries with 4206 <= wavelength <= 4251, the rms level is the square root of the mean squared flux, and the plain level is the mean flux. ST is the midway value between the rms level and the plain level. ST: 7.3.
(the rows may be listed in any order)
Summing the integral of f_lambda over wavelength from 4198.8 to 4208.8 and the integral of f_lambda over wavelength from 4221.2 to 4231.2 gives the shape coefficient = 132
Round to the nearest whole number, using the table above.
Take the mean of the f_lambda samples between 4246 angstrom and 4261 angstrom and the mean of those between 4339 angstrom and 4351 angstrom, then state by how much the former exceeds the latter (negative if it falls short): -4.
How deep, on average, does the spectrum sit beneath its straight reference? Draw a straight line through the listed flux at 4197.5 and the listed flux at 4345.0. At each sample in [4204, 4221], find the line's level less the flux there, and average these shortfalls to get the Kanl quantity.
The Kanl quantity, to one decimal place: -1.6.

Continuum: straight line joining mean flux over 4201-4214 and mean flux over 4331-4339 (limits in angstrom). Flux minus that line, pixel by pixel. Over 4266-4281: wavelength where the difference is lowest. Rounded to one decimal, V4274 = 4272.5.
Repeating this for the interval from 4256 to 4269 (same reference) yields 4260.0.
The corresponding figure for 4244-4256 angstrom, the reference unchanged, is 4252.5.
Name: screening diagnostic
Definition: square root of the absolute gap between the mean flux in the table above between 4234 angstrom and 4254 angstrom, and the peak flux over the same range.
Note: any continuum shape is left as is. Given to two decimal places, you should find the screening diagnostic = 1.85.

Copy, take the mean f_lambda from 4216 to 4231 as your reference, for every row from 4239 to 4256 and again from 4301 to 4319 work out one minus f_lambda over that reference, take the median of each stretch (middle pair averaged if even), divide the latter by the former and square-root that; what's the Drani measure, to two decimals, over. 1.07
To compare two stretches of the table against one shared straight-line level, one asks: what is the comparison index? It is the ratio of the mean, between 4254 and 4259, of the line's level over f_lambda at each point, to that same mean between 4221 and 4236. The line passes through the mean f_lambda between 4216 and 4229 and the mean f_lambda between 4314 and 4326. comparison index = 0.61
